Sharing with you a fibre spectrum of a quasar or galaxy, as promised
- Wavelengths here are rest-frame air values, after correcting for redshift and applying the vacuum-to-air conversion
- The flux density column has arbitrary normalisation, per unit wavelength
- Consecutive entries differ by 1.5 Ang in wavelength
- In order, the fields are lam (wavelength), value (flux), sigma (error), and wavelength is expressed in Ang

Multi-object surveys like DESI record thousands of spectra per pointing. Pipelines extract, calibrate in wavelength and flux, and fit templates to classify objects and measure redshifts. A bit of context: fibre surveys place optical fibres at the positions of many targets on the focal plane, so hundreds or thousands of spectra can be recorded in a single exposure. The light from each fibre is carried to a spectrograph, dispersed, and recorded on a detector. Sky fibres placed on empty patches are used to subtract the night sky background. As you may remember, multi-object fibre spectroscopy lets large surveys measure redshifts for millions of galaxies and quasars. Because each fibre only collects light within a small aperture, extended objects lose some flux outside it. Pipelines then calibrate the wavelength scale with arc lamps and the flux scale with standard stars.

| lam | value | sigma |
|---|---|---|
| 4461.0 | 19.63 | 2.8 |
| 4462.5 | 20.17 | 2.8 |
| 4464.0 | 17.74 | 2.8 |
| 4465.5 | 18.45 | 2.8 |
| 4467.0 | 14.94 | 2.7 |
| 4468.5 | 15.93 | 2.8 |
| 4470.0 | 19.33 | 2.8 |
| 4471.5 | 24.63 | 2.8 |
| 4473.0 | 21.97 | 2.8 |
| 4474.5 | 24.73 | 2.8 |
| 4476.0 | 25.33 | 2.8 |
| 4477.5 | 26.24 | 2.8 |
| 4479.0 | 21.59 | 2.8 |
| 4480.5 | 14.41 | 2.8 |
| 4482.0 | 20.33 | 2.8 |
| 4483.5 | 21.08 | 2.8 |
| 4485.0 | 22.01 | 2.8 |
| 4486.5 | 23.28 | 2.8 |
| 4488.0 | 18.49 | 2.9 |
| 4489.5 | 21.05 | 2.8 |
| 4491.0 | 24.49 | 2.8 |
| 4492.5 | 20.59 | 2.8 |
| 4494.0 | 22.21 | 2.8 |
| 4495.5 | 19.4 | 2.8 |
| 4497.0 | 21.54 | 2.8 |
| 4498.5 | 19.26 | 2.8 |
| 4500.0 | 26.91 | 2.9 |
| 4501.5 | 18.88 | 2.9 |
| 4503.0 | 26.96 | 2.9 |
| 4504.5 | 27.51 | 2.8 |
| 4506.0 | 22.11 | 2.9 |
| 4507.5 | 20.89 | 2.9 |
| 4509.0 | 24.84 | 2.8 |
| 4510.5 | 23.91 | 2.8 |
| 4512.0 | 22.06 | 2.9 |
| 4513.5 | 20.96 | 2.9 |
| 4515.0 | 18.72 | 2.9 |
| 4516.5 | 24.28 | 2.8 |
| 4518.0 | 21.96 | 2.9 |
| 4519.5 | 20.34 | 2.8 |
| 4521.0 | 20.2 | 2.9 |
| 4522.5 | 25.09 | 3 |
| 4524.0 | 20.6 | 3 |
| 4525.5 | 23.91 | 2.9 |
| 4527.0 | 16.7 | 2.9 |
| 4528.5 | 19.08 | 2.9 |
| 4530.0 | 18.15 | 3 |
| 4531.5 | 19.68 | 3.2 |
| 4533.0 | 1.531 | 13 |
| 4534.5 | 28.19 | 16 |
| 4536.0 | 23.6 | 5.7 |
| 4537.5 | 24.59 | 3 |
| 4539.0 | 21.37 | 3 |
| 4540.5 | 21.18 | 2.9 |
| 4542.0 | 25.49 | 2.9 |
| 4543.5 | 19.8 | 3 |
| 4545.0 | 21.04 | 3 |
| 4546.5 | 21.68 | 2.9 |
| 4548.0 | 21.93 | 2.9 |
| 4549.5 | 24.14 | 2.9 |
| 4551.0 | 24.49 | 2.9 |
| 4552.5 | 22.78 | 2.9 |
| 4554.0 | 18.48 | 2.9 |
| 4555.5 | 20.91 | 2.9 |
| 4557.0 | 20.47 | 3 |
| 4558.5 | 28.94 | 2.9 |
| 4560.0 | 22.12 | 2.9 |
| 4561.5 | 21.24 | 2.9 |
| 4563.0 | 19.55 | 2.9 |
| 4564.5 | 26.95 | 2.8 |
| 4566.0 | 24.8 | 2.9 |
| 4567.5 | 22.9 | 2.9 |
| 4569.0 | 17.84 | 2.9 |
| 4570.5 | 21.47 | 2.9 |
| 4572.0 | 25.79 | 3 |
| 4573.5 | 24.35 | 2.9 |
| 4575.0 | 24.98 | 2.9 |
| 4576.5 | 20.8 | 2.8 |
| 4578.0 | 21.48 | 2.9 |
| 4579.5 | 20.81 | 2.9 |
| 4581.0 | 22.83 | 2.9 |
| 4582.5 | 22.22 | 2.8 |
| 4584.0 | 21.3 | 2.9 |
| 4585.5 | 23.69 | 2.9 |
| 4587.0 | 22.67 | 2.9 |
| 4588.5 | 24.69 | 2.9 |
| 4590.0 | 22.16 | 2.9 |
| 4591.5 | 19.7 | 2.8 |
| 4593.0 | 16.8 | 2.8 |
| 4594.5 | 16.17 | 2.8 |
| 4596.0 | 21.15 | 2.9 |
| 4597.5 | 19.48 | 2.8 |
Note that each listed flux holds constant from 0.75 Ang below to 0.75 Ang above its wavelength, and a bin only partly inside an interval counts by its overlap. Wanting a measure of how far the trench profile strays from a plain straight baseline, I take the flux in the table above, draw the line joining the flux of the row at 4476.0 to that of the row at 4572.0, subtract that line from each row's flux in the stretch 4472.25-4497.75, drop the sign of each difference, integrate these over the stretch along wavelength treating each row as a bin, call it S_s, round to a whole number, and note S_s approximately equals 97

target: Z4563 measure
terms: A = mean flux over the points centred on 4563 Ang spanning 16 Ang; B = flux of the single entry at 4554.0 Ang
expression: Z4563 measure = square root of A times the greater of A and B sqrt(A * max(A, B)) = 22.5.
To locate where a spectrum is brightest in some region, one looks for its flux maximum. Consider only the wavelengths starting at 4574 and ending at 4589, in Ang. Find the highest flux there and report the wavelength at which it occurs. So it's 4575.0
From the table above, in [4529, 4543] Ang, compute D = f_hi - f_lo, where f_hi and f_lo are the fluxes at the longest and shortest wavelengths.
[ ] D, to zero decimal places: 7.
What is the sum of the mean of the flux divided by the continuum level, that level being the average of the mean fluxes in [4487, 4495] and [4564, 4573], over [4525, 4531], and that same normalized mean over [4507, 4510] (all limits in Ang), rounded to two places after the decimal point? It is 1.90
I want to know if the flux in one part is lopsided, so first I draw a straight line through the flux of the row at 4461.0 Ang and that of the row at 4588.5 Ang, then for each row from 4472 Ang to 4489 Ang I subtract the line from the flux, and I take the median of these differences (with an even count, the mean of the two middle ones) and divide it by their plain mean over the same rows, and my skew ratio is 1.0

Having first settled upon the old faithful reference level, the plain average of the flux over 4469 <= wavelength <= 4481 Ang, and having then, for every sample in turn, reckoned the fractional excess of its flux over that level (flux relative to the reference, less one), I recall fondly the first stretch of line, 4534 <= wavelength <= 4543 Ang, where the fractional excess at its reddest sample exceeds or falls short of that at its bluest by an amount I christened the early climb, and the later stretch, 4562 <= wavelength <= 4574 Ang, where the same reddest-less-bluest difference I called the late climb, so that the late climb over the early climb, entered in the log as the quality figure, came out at -1.8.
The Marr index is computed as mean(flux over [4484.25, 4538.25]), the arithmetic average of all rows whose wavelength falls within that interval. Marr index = 21.5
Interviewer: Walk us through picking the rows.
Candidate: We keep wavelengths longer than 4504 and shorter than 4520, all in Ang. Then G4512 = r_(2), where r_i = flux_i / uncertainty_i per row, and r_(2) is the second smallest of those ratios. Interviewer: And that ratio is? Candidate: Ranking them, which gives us 7.2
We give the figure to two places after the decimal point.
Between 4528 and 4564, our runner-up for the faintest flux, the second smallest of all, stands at 18.15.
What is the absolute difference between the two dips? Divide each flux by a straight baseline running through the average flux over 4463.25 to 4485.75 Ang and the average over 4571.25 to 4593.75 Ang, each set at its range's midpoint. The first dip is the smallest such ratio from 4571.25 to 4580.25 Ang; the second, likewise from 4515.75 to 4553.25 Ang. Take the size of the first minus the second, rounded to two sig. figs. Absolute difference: 0.86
